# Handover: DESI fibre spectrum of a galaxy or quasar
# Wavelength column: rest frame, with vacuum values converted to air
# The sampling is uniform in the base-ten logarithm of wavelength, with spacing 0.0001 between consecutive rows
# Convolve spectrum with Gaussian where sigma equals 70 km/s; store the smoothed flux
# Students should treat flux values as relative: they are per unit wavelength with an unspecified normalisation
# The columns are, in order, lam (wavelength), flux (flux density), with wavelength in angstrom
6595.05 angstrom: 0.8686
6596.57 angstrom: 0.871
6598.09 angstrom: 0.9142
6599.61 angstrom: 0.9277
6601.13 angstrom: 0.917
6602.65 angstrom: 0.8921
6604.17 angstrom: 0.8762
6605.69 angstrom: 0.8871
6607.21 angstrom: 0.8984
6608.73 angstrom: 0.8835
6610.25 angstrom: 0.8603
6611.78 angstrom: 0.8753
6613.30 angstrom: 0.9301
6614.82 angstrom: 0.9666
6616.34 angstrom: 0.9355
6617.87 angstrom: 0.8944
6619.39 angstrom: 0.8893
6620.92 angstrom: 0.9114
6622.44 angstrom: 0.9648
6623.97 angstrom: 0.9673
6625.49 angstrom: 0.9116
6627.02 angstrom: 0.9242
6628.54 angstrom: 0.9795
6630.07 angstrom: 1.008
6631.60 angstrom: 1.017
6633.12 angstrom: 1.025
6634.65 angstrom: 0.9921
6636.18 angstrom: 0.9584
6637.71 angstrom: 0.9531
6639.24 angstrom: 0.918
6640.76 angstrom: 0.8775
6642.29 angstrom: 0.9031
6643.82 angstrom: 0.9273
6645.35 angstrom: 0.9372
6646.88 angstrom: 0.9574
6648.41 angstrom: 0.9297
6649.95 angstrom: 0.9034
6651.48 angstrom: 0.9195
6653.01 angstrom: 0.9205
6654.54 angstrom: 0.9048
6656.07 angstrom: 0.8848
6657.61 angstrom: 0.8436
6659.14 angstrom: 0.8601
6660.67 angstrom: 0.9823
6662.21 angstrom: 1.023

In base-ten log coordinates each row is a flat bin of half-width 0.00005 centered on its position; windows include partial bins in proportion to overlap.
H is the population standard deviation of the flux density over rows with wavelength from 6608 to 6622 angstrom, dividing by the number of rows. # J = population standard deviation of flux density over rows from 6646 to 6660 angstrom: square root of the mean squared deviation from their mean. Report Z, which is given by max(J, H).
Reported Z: 0.033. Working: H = 0.032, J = 0.0333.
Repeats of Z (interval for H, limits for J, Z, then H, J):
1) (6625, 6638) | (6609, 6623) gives 0.038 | 0.038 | 0.0357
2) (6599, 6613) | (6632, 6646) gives 0.043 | 0.020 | 0.0425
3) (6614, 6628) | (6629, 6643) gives 0.050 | 0.029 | 0.0502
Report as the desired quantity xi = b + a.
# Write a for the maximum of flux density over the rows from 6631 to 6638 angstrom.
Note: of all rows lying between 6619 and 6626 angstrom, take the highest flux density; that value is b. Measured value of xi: 1.99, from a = 1.025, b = 0.9673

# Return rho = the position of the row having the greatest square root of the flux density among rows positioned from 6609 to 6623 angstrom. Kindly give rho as 6614.82 angstrom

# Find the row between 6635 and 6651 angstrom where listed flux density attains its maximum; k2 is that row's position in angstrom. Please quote 6636.18 angstrom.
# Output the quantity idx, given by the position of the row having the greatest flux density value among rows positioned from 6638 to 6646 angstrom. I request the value 6645.35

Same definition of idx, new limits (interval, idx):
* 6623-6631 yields 6630.07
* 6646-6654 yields 6646.88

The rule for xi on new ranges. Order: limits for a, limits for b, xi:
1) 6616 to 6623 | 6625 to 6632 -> 1.98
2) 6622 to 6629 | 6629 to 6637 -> 2.00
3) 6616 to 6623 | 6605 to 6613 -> 1.86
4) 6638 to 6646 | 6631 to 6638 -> 1.96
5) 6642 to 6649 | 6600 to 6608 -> 1.87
